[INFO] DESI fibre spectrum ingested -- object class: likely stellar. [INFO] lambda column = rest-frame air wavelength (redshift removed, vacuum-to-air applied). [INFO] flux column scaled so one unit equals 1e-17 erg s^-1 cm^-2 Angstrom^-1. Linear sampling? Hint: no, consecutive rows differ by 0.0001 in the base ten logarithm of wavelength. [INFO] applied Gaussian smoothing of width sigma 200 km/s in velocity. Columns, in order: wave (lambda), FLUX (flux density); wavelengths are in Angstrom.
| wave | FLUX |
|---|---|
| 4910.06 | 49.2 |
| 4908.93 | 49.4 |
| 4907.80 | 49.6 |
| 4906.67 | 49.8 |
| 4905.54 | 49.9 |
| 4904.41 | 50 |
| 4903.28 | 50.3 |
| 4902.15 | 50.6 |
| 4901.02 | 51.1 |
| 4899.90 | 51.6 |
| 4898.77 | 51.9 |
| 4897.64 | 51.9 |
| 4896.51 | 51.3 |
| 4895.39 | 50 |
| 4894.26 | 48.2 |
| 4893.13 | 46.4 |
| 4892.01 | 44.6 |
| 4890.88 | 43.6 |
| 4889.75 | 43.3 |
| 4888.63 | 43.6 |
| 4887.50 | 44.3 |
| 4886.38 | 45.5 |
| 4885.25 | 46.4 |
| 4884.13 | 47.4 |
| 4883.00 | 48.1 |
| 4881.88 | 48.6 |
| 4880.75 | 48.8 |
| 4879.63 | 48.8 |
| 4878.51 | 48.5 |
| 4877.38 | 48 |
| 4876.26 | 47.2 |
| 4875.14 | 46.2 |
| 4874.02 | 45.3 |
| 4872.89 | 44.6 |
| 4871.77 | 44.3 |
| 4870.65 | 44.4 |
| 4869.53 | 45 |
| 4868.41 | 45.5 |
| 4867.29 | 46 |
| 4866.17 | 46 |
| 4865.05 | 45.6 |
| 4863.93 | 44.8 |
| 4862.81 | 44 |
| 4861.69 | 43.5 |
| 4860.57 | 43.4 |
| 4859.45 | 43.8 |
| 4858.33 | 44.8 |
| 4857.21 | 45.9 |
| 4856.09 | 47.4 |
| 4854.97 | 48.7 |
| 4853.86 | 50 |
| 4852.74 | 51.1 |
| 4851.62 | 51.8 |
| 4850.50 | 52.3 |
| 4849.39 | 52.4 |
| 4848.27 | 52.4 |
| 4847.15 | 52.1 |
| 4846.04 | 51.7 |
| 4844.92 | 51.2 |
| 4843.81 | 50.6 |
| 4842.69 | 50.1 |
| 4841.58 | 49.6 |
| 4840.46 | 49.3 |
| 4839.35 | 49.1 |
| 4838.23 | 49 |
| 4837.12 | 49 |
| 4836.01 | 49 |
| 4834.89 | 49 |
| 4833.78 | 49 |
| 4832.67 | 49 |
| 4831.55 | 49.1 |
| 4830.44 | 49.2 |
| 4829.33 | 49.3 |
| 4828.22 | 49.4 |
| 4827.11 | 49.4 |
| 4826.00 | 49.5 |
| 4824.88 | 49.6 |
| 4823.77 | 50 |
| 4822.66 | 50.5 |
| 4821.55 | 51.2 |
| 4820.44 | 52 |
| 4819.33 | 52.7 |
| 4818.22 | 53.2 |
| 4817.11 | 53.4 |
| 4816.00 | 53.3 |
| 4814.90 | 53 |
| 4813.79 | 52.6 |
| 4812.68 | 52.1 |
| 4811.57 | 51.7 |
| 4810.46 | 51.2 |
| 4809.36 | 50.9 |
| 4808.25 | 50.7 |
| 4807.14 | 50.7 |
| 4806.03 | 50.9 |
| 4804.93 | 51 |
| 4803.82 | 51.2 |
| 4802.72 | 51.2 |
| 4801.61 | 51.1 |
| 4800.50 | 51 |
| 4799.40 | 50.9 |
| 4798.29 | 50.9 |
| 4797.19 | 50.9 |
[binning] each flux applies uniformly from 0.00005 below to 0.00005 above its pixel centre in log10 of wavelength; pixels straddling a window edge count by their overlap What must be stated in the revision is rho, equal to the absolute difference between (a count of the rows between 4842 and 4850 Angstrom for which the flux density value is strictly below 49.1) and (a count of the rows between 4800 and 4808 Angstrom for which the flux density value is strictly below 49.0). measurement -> 0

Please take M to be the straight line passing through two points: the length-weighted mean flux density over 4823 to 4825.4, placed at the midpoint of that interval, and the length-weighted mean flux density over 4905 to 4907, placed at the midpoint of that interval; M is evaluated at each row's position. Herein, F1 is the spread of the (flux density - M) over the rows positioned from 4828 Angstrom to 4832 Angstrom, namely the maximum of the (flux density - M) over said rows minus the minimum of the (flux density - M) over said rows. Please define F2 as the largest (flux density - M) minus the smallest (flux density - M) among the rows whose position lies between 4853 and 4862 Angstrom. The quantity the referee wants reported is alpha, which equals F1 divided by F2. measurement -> 0.0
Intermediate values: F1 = 0.3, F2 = 6.6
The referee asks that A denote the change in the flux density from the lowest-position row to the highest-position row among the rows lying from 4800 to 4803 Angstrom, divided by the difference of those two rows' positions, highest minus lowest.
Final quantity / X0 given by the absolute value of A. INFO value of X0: 0.09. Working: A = 0.1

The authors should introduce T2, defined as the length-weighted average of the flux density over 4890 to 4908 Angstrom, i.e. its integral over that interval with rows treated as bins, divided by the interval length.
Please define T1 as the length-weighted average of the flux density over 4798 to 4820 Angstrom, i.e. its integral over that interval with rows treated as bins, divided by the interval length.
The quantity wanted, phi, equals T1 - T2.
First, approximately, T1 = 51.7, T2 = 49.3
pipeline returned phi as 2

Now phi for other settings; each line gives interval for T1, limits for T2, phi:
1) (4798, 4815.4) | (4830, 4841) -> 2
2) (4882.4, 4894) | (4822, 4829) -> -4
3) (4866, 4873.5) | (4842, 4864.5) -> -4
